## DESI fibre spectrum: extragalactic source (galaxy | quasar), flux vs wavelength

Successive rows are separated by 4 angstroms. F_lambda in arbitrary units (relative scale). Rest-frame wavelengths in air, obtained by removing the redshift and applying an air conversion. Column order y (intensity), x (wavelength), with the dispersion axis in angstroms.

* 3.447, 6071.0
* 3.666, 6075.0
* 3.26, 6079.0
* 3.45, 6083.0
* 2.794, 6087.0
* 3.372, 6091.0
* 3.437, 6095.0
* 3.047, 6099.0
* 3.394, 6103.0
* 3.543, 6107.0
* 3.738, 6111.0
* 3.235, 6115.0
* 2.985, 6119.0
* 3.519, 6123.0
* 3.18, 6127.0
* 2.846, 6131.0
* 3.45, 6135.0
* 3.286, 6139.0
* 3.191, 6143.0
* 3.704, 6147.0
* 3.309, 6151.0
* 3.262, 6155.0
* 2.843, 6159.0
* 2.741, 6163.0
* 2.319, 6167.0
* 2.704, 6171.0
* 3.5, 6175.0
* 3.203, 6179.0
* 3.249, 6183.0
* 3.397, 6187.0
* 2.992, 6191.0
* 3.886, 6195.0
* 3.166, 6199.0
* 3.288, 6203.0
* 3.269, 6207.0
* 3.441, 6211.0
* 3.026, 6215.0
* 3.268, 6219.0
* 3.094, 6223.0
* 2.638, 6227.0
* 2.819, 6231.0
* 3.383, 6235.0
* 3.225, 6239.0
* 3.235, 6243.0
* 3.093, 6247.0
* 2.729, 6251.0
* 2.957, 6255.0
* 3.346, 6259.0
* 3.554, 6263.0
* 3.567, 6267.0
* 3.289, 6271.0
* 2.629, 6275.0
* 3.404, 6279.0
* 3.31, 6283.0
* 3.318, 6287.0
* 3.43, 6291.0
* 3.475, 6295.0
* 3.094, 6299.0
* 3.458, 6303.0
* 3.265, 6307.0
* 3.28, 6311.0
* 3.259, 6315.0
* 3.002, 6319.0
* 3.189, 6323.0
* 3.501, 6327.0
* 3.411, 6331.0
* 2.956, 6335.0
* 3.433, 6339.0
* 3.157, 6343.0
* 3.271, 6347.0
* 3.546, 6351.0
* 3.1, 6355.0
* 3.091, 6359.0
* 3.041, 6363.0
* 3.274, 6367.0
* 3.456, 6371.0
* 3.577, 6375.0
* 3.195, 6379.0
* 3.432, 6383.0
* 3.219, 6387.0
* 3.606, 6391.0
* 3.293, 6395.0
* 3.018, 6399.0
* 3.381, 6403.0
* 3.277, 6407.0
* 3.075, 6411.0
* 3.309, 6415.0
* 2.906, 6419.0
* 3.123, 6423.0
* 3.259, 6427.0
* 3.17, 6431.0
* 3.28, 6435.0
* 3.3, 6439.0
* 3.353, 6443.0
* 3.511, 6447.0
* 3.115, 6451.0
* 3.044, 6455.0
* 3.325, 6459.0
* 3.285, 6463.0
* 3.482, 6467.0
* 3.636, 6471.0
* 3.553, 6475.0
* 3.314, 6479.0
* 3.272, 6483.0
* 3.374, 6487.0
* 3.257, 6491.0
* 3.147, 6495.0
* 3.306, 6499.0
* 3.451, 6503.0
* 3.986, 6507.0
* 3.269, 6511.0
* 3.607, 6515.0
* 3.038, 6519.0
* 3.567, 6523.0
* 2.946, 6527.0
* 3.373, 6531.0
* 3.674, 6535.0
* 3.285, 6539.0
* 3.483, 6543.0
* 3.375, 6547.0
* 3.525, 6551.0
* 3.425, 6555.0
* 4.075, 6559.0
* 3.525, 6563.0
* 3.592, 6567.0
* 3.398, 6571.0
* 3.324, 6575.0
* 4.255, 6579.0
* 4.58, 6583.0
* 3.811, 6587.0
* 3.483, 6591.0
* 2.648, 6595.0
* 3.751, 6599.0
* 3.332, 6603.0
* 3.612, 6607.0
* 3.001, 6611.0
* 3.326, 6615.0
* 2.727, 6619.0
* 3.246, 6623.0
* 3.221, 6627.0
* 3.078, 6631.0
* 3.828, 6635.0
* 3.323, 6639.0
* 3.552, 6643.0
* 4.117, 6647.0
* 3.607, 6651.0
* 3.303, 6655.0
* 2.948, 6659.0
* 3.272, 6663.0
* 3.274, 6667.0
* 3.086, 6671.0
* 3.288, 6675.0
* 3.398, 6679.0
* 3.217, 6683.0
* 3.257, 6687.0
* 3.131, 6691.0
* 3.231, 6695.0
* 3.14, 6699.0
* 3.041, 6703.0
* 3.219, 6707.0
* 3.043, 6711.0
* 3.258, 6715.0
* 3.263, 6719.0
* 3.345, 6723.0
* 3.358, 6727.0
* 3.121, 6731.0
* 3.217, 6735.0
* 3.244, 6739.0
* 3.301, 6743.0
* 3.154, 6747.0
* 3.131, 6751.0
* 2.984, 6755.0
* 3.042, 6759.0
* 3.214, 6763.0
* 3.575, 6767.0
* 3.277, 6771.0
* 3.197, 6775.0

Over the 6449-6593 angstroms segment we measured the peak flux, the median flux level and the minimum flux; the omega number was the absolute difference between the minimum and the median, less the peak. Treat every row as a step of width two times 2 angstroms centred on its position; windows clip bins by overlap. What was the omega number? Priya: -4.1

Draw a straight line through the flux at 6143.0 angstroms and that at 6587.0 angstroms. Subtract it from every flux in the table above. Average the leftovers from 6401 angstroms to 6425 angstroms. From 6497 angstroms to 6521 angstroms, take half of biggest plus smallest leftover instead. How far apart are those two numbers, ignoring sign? 0.2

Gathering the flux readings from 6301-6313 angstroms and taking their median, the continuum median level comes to 3.280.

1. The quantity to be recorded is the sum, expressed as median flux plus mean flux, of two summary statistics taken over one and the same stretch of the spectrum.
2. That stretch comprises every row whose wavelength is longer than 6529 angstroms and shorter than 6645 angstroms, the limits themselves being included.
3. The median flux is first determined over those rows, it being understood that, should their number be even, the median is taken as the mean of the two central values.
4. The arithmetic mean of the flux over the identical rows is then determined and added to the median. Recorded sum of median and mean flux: 6.90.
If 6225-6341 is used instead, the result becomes 6.50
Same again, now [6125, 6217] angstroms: 6.43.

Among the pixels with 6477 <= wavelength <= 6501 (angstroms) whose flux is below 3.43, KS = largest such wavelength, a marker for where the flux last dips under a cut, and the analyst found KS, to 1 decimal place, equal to 6499.0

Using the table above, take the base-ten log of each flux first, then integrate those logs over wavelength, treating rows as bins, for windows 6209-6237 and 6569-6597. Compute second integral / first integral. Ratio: 1.14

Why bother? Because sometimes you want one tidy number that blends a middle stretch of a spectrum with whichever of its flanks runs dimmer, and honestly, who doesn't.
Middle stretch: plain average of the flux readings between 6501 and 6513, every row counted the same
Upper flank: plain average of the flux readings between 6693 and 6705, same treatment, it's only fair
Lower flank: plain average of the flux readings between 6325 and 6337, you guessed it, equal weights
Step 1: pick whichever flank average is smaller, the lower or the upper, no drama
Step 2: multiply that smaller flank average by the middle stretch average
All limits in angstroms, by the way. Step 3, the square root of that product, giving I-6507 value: 3.35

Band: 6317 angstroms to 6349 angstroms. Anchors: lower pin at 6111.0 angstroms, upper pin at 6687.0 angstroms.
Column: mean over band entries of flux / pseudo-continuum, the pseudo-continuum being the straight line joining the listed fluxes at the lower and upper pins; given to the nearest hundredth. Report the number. 0.91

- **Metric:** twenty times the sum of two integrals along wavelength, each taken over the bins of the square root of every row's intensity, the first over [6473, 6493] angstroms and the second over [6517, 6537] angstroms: 1461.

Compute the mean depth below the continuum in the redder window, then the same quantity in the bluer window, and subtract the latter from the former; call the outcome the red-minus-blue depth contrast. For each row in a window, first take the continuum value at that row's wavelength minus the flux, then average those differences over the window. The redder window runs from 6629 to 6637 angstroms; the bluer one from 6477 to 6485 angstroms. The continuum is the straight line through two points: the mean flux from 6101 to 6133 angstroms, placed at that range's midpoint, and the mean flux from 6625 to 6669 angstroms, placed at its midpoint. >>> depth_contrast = -0.13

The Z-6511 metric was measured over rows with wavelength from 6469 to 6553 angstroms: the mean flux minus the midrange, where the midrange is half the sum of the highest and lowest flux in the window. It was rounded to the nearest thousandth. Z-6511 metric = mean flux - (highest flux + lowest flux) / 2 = -0.064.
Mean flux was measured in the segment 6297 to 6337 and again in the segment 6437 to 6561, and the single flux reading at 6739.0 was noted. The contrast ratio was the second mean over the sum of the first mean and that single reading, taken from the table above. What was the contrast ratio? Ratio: 0.524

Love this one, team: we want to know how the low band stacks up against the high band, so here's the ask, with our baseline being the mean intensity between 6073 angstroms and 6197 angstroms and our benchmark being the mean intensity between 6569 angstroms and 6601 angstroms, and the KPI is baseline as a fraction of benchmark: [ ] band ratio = 0.89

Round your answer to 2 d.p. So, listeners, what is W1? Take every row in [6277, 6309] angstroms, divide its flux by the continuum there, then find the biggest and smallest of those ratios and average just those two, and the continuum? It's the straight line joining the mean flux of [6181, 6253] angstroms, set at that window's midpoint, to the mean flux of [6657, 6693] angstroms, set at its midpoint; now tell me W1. 1.03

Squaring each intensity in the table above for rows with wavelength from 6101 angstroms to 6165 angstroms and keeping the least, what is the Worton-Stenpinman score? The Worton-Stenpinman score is 7.5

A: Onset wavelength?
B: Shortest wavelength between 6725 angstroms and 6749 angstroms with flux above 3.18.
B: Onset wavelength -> 6727.0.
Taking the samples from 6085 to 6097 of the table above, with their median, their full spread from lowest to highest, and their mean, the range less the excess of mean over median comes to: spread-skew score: 0.81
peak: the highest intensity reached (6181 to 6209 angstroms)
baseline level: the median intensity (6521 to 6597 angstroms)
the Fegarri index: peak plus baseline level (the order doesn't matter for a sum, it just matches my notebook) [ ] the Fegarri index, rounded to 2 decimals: 7.37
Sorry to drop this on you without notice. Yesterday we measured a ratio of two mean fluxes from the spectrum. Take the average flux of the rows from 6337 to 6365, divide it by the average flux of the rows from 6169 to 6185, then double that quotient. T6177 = 2.04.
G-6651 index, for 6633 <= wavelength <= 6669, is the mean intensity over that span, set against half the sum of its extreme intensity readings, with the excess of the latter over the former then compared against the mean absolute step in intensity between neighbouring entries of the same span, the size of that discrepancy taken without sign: 0.29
